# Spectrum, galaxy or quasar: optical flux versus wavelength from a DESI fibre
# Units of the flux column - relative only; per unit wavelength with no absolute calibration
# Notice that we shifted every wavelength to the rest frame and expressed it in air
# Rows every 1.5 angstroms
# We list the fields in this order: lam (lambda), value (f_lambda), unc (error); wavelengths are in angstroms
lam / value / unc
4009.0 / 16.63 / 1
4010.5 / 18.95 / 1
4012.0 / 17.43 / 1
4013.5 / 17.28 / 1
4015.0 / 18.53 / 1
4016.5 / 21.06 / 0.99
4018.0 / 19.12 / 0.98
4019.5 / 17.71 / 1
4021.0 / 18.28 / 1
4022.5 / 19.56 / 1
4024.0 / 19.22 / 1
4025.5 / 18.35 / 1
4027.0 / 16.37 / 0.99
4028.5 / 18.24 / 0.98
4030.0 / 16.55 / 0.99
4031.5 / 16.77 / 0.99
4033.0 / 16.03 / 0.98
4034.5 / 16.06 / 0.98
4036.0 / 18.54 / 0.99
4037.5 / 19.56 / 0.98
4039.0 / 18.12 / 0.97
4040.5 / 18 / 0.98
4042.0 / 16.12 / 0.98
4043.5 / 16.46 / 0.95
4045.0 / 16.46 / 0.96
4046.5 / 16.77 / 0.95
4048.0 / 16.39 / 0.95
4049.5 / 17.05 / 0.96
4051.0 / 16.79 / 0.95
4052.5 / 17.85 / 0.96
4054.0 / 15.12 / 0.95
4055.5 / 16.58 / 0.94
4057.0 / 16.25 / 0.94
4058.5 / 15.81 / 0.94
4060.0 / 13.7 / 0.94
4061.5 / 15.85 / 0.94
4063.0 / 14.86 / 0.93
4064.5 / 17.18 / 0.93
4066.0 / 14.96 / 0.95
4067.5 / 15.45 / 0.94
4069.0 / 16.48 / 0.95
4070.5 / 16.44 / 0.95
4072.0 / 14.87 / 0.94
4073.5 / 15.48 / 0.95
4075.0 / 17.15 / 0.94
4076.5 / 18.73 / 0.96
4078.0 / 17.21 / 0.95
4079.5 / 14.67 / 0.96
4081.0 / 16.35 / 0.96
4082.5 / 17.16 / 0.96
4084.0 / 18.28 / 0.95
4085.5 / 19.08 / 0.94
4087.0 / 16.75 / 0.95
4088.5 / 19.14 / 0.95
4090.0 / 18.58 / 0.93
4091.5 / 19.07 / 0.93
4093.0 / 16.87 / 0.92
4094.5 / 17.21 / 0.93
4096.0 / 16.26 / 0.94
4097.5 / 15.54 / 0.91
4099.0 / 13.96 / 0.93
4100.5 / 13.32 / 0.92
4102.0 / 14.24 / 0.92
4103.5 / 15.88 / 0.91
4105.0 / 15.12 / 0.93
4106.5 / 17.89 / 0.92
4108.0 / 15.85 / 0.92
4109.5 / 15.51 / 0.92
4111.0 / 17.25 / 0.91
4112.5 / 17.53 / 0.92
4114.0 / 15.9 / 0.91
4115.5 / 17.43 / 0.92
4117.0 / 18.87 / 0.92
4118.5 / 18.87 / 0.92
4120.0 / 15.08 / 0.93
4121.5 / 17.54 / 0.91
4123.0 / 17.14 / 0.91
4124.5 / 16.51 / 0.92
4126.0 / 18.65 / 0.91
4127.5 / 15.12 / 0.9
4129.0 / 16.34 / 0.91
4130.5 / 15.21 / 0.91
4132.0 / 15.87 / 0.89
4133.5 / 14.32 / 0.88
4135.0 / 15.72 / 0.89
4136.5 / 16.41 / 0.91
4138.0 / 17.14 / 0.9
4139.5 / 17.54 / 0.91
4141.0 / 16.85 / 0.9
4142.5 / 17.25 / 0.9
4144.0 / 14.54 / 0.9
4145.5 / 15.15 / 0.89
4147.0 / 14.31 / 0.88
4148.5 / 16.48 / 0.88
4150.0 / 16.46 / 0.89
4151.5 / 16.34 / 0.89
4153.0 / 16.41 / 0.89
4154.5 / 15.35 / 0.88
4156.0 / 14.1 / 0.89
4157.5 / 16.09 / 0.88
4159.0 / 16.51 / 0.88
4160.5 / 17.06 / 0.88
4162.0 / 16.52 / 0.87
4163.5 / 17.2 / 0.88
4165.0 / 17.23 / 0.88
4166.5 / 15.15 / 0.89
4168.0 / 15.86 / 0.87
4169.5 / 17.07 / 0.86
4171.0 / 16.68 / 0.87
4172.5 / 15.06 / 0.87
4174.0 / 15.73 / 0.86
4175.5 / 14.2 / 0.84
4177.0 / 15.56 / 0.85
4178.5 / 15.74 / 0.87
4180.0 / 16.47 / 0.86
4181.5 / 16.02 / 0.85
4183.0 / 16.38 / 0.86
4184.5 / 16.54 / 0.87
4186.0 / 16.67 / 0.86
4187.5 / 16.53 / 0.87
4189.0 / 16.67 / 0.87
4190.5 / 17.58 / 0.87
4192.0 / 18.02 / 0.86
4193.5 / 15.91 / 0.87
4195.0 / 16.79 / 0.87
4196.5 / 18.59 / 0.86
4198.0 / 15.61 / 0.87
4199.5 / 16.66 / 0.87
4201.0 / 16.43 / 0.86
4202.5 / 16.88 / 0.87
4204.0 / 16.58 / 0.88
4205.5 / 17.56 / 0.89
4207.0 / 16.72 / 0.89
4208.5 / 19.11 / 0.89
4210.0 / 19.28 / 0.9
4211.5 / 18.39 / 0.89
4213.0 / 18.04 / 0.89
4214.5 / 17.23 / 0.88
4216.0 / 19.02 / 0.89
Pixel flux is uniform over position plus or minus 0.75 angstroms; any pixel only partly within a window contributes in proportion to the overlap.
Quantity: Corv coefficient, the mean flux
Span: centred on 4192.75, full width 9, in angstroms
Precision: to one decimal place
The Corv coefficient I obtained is 17.3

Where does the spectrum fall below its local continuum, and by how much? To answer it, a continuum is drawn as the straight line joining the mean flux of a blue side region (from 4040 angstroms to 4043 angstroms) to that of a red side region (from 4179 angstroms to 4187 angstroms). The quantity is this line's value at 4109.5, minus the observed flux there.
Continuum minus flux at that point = 1.2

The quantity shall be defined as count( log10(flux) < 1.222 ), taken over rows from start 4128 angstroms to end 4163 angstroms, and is 18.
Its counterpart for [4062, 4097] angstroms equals 10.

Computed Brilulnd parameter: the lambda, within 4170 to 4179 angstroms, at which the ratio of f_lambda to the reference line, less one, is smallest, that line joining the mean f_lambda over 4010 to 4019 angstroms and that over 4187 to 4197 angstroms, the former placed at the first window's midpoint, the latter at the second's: 4175.5 angstroms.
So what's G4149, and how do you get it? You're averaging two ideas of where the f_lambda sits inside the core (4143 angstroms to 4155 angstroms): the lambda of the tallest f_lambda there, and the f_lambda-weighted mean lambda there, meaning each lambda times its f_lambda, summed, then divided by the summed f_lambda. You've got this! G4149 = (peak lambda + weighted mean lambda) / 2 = 4148.9 angstroms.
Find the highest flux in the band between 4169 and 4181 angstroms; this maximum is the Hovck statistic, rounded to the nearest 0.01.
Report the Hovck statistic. 17.07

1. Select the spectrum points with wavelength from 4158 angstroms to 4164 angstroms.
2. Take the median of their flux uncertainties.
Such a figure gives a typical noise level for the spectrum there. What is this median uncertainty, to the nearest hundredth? 0.88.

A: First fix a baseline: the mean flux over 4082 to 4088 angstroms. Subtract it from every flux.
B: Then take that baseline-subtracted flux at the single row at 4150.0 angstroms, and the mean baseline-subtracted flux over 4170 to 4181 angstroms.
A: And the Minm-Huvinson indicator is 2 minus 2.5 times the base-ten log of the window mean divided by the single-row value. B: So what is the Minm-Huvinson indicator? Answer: 1.5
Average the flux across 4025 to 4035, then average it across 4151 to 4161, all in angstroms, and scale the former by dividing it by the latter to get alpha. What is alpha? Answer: 1.06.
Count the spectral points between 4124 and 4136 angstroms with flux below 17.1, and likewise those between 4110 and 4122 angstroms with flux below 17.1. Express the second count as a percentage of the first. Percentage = 29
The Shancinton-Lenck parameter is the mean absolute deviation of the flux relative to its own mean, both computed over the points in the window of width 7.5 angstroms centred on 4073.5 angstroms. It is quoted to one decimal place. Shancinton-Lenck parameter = 1.1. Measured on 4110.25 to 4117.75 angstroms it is 0.7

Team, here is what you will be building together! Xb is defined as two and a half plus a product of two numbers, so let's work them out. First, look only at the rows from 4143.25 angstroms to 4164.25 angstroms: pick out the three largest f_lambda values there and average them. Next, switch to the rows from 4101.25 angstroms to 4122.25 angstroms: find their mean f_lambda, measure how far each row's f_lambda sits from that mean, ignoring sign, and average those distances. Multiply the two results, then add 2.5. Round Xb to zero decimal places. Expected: 24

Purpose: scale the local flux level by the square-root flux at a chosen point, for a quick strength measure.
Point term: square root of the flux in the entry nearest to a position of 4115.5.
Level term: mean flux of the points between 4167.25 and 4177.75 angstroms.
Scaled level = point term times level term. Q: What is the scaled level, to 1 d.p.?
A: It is 65.7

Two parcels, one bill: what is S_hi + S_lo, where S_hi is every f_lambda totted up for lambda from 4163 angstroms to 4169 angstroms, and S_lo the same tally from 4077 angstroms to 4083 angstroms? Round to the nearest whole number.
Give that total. 131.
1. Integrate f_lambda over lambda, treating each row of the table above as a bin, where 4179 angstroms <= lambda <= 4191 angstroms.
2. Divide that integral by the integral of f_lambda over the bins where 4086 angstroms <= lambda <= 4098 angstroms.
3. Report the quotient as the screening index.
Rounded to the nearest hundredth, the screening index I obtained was 0.95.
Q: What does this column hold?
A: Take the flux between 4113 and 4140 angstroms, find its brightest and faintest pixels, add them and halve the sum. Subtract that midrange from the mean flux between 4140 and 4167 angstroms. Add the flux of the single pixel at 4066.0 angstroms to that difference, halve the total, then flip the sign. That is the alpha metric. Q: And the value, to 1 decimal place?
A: -7.2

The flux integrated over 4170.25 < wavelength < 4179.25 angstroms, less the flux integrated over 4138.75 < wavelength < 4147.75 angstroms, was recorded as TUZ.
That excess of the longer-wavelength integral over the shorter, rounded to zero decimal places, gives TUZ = -4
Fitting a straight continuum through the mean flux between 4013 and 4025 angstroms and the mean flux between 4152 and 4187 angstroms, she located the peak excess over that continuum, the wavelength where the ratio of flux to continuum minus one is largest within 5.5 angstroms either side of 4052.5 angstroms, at 4052.5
